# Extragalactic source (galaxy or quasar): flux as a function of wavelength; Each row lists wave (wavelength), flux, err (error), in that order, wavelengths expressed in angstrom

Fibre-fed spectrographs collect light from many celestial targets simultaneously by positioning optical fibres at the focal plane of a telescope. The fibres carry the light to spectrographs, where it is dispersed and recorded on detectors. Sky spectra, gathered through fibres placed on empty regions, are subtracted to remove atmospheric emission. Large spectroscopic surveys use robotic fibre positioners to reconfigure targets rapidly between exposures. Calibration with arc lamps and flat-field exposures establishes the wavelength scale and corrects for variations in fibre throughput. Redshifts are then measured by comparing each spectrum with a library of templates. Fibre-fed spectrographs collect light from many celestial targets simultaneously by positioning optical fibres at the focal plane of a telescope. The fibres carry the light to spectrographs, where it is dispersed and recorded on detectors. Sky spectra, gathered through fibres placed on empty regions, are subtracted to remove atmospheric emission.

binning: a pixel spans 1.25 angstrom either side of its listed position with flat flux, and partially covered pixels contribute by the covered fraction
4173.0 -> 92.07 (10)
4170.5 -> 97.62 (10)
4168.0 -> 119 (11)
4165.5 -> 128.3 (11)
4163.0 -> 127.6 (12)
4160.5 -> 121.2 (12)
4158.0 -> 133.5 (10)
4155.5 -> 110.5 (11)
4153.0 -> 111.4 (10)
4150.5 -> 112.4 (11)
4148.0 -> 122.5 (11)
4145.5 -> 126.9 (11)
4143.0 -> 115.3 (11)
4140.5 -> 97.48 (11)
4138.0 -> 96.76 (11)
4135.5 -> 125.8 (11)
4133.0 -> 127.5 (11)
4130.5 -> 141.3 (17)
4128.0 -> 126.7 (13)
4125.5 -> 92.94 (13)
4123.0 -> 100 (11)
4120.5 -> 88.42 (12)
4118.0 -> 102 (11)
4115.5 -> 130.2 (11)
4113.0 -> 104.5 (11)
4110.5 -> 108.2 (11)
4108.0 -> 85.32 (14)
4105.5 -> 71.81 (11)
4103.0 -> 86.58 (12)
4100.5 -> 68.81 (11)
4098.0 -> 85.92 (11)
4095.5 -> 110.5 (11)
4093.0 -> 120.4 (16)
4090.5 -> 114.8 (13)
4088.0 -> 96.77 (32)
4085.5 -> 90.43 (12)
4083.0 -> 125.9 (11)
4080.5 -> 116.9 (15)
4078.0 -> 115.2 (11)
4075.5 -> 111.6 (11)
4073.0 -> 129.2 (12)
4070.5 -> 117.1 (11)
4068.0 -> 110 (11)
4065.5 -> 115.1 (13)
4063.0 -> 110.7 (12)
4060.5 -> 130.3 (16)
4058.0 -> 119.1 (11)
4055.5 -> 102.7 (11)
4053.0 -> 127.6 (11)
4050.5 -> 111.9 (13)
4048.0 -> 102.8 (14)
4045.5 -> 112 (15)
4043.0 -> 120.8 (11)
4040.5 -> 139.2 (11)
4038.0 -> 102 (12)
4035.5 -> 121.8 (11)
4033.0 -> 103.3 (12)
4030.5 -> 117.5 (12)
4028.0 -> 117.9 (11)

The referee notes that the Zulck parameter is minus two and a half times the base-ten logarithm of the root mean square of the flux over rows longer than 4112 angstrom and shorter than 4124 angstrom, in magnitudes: -5.062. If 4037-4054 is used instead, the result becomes -5.173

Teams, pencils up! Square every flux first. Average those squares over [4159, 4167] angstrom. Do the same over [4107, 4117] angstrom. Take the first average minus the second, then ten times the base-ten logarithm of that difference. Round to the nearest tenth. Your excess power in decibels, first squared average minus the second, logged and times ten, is 36.1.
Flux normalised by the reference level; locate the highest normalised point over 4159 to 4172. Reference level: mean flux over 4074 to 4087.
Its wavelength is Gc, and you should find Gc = 4165.5 angstrom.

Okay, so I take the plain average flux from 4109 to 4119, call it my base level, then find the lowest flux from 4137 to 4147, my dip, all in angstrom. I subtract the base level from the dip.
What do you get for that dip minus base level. -14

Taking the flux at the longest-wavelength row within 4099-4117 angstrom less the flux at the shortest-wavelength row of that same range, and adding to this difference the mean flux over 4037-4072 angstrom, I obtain 177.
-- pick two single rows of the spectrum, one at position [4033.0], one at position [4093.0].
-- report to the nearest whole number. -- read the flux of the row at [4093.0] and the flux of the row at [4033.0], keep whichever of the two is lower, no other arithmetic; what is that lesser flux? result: 103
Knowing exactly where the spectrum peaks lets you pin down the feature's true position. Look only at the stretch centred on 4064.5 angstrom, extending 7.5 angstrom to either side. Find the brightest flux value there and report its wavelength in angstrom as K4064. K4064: 4060.5 angstrom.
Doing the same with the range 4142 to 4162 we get 4158.0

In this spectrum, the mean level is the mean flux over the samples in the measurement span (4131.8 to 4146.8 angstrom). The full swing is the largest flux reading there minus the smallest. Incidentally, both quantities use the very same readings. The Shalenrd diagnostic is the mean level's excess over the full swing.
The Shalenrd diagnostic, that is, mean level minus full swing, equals 84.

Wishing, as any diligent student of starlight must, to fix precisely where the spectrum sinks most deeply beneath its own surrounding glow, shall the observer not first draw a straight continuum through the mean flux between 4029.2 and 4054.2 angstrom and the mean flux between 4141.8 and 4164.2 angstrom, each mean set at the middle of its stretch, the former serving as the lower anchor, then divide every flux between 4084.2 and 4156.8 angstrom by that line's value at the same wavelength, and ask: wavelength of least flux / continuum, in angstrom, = 4100.5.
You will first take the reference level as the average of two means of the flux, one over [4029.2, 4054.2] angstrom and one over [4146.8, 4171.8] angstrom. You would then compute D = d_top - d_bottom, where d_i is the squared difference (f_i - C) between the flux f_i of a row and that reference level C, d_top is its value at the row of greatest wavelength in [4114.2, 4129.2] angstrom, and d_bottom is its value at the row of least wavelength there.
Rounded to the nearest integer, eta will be -79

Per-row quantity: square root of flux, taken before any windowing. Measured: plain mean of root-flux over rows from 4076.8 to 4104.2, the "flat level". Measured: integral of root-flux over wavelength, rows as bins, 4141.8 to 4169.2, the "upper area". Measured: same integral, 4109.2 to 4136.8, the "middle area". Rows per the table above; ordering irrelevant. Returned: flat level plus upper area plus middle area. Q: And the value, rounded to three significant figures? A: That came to 604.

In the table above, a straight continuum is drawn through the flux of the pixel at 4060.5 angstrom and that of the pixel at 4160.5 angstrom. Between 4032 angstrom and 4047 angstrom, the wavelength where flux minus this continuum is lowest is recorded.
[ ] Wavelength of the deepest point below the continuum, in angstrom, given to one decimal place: 4038.0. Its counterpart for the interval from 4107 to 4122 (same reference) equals 4108.0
